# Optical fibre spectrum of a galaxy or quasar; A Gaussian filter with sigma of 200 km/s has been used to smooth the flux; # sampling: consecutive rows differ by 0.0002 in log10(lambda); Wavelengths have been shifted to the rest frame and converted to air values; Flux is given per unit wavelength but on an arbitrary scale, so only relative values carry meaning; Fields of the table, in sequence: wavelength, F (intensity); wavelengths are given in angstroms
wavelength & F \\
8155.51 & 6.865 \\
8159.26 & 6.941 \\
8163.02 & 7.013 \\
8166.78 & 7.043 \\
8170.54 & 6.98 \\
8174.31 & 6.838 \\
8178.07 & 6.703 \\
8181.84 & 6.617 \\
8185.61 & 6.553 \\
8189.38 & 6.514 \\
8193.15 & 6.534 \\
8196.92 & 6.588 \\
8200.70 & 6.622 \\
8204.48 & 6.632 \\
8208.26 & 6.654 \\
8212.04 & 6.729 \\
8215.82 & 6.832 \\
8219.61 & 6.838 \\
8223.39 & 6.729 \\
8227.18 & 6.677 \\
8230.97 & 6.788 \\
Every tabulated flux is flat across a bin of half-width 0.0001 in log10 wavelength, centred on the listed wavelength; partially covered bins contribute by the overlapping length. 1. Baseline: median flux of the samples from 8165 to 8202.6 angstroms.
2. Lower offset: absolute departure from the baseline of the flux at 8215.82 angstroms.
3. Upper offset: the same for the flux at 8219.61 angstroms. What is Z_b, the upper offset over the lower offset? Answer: 1.03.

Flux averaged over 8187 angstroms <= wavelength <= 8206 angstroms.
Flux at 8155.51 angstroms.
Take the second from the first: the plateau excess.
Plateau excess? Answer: -0.3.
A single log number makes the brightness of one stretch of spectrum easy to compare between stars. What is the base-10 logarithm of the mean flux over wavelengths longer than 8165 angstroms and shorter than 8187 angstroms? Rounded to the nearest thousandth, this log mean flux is 0.832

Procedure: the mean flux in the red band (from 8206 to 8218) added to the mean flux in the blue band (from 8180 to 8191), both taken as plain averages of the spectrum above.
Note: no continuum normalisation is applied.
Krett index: 13.3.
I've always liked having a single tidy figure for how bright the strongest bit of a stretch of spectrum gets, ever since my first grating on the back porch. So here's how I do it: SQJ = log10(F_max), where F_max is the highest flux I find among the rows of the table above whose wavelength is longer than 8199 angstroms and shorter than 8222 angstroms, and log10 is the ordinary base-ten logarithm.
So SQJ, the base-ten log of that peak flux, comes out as 0.835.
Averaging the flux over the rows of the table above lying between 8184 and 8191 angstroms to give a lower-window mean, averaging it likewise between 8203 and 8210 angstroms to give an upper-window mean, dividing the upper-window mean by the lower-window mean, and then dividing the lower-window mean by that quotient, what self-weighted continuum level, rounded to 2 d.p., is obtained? 6.43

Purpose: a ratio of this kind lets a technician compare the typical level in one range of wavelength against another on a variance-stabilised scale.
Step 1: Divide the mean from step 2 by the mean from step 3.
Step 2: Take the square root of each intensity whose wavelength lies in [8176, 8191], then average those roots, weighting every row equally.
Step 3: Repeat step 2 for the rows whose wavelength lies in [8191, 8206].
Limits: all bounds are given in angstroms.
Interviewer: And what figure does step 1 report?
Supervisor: 1.00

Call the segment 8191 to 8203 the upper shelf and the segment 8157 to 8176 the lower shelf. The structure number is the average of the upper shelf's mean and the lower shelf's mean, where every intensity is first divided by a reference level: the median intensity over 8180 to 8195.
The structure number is 1.035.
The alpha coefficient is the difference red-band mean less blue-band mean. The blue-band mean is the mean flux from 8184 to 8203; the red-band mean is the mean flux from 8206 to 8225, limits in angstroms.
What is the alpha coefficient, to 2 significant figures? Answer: 0.19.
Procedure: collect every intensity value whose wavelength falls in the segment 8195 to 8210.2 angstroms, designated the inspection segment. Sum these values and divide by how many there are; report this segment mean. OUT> 6.62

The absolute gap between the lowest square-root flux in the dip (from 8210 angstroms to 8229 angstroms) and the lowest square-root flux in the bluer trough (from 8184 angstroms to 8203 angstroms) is 0.032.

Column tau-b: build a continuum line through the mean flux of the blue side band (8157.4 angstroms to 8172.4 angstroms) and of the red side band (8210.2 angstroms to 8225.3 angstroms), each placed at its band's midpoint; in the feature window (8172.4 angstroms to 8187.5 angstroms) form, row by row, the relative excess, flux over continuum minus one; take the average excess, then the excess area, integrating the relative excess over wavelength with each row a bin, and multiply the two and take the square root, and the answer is 0.14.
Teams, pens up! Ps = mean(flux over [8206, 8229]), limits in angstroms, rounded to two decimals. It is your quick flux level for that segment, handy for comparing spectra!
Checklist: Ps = 6.74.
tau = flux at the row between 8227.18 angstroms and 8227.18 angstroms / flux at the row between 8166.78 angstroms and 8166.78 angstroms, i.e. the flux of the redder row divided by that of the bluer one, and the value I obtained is 0.95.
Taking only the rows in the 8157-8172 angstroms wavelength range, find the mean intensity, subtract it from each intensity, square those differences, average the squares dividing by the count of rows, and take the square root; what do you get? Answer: 0.038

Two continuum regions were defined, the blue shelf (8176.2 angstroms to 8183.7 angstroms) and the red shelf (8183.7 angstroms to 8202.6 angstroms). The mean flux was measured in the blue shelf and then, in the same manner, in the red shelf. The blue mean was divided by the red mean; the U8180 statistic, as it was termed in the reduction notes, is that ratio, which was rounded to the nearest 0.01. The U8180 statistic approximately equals 1.01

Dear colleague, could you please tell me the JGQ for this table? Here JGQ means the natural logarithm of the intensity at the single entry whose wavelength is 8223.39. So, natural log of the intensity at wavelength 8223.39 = 1.91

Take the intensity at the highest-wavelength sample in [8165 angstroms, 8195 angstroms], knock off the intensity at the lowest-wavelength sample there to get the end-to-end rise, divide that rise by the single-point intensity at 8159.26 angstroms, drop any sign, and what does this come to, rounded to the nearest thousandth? 0.073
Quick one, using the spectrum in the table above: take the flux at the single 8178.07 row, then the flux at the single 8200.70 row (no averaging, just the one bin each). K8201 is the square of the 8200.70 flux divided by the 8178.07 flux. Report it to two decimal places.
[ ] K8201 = 6.54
